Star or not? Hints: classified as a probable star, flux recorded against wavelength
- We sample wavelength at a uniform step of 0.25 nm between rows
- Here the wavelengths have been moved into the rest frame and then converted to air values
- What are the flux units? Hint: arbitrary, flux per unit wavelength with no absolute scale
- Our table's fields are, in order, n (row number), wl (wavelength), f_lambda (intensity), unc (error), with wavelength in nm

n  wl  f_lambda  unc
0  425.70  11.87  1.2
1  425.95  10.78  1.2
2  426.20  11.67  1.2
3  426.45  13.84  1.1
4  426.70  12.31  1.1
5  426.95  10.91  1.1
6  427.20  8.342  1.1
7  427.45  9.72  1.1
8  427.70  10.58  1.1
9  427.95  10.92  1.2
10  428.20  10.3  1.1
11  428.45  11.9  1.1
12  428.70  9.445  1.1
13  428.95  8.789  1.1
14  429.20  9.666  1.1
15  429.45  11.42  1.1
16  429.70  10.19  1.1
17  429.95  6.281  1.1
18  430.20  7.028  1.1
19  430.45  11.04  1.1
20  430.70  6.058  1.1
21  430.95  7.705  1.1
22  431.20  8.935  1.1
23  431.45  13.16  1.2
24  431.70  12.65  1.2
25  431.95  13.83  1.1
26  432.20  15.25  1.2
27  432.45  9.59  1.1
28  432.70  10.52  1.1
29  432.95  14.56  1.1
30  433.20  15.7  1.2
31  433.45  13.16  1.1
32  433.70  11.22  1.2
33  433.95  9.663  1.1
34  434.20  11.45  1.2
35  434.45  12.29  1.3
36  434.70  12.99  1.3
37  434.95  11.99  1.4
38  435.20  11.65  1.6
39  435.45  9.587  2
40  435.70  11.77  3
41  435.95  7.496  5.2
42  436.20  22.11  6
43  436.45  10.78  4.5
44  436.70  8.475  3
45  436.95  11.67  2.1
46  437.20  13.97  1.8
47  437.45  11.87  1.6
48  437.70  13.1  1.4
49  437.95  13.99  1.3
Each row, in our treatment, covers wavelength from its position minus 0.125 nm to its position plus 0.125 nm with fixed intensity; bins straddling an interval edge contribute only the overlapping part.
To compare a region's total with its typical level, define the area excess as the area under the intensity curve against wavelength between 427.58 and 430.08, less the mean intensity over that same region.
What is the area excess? 14.9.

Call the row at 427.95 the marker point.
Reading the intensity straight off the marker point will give 10.92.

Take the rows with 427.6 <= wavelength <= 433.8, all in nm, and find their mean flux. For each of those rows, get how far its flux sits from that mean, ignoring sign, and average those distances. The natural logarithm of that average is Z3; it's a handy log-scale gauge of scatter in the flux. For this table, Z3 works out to 0.70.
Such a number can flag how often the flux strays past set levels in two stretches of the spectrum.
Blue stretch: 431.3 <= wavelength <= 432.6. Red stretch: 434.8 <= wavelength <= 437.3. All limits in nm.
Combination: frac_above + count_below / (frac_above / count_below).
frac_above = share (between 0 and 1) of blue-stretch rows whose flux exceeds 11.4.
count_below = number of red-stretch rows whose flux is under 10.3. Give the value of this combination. 12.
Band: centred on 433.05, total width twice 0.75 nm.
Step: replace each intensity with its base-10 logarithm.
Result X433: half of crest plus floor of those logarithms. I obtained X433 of 1.09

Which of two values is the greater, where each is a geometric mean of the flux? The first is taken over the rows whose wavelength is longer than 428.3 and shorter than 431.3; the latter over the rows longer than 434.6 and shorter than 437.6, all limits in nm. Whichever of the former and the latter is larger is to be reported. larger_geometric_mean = 11.6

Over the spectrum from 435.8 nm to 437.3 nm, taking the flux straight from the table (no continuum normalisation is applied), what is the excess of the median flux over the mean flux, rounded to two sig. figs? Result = -1.2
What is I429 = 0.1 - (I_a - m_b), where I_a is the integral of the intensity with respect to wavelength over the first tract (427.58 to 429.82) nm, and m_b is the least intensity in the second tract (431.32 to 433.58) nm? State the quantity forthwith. -14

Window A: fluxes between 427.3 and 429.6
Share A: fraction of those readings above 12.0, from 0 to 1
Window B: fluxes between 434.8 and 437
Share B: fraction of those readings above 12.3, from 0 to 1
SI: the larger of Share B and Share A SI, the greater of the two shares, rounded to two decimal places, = 0.11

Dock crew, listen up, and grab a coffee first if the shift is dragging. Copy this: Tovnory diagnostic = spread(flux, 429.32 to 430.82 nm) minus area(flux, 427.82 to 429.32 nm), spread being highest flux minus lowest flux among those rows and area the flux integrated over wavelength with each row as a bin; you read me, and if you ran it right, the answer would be -10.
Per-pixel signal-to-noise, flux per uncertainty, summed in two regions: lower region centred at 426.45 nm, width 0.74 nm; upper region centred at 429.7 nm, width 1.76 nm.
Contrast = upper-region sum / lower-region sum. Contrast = 1.7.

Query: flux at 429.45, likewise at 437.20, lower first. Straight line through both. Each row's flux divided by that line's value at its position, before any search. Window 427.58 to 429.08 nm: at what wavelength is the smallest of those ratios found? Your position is 428.95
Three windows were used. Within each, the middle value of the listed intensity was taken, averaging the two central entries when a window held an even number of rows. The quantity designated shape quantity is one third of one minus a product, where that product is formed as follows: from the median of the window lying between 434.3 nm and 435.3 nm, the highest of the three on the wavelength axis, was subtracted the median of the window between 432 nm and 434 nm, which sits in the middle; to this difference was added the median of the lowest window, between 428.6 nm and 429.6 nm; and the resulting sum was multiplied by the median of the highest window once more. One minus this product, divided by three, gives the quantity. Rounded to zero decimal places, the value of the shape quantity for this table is -38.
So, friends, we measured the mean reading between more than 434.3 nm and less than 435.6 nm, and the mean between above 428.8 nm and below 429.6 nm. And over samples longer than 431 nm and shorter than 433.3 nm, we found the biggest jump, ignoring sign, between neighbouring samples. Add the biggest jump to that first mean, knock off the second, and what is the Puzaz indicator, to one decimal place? 7.4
